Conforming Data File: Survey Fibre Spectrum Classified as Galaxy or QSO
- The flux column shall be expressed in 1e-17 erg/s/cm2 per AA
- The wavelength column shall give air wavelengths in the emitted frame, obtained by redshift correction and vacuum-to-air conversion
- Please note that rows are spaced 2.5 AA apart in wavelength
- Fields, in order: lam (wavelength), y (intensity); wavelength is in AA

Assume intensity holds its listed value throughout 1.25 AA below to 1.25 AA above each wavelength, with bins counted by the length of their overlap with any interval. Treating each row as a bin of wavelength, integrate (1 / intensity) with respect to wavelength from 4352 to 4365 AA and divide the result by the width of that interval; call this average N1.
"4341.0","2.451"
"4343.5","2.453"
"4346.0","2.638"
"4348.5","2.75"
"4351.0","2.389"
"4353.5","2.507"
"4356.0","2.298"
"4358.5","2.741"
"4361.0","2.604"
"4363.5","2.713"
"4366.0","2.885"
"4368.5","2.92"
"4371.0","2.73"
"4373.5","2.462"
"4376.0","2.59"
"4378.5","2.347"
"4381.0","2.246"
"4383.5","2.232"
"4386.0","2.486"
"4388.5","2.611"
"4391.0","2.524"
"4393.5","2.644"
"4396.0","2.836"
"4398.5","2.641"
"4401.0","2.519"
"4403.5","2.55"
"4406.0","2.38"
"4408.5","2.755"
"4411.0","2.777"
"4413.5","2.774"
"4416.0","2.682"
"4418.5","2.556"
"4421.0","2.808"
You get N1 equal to 0.390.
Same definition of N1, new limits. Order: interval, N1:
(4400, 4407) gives 0.403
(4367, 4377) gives 0.374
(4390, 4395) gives 0.385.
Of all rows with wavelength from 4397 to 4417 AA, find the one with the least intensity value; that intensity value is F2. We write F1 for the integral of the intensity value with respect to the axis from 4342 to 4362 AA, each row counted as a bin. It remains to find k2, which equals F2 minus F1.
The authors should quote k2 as -48.5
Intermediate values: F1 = 50.9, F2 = 2.38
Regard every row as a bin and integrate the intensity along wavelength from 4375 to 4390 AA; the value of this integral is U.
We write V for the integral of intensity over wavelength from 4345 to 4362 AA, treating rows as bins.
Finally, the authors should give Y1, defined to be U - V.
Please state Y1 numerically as -7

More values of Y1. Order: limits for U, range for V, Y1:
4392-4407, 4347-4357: 14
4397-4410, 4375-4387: 5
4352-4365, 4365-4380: -6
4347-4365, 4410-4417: 27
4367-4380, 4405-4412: 15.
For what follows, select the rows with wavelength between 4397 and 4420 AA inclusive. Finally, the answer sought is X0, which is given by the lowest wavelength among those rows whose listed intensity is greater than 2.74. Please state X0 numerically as 4408.5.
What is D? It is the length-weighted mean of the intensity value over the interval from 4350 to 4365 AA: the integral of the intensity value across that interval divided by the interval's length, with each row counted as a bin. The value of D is 2.55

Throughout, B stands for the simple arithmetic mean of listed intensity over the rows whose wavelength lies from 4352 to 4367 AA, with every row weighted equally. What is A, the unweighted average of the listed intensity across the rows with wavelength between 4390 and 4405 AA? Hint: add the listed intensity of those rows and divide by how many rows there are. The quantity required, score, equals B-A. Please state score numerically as 0.01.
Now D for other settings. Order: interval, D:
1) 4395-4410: 2.61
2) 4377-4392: 2.41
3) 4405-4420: 2.66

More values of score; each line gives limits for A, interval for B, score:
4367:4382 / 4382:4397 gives 0.01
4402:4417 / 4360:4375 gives 0.07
